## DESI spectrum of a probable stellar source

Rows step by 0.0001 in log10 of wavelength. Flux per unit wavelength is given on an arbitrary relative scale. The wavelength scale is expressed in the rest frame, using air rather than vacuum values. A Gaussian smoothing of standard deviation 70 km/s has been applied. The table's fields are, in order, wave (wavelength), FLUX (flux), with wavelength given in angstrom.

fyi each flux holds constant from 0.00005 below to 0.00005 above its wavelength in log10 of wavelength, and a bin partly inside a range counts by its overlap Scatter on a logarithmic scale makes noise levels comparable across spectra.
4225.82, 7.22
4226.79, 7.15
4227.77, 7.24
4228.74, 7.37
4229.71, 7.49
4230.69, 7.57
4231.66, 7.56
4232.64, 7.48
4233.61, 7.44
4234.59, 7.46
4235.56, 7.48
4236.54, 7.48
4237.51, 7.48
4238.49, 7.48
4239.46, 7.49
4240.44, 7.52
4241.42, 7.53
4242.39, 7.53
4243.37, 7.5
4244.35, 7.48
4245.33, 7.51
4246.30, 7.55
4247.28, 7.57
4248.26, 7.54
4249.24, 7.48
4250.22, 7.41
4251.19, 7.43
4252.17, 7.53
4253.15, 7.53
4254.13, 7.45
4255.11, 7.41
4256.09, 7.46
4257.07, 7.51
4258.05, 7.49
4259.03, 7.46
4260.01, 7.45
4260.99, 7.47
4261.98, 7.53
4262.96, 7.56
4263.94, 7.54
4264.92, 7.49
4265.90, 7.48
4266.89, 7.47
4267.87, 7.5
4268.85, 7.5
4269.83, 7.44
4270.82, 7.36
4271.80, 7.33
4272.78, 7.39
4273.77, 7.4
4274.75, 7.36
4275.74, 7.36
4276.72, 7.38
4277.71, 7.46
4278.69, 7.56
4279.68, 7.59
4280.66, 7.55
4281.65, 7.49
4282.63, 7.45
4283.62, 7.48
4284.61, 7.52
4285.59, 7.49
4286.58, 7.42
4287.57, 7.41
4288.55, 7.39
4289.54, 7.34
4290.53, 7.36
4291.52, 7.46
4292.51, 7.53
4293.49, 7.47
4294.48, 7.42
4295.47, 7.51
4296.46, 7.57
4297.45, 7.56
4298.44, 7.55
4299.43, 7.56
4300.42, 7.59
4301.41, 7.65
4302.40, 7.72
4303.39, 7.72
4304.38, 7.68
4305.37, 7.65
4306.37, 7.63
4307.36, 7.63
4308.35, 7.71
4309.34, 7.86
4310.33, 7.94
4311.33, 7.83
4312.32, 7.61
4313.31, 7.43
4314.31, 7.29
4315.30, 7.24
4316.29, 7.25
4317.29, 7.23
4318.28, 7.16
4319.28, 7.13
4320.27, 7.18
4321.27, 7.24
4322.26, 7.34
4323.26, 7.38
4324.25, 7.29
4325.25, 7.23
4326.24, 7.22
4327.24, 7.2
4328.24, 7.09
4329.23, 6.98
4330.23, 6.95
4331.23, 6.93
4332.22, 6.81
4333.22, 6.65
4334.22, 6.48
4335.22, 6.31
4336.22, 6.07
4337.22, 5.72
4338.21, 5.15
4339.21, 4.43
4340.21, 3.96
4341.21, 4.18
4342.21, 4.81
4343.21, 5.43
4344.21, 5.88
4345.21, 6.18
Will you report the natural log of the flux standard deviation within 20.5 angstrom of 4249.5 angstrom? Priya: -3.2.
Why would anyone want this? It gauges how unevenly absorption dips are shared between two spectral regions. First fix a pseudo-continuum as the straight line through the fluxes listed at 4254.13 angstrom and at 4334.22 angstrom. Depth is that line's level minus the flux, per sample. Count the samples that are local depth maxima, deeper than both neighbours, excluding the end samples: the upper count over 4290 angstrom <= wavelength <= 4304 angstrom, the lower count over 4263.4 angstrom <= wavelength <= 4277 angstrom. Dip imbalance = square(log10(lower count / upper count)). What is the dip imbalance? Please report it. 0.228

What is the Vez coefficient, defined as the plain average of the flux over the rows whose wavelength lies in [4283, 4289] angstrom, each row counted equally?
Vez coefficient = 7.45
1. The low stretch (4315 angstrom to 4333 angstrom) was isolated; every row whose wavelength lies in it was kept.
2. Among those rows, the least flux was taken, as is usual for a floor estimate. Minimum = 6.81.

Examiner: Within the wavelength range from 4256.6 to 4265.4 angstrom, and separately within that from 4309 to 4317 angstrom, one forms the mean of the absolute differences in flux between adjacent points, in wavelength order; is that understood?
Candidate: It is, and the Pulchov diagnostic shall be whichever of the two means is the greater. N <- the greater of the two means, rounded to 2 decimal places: 0.11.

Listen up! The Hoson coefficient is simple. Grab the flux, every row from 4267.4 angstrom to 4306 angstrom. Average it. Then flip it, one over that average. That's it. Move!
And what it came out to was 0.133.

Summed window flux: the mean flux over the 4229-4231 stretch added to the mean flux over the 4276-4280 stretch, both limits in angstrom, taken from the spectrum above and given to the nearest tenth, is 15.0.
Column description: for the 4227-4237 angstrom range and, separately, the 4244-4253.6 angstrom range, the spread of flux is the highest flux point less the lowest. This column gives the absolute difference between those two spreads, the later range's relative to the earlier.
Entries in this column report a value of 0.17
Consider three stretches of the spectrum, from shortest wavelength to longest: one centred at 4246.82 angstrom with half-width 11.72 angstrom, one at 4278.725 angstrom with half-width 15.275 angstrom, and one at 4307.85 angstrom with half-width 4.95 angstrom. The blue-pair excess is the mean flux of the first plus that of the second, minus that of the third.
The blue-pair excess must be 7.2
